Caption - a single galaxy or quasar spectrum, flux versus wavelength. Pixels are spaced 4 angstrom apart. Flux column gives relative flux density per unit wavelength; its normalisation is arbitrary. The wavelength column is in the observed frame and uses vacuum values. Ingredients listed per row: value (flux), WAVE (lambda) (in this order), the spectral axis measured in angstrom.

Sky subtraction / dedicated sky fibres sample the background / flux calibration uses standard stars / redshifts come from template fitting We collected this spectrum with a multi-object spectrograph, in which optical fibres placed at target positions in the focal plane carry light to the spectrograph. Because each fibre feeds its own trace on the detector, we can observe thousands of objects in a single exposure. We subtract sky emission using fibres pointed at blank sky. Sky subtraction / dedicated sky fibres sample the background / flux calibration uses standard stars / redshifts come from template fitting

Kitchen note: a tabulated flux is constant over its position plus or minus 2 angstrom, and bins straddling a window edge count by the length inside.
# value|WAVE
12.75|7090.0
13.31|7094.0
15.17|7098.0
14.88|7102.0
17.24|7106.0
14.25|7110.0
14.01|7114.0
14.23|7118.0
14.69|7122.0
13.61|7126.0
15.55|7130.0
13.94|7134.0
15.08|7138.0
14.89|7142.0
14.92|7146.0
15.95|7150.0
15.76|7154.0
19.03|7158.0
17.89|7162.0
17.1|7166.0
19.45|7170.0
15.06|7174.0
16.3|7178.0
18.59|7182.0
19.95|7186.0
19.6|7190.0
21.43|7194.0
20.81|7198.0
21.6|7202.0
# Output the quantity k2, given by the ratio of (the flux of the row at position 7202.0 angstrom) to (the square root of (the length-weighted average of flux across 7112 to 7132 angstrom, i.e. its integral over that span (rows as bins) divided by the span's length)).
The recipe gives 5.69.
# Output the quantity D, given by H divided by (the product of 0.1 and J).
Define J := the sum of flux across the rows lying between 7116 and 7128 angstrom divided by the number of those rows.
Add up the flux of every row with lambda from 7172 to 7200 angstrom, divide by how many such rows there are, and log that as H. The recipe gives 13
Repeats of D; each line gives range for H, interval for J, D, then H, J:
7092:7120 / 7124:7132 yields 10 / 15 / 14.6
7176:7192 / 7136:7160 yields 12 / 19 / 15.9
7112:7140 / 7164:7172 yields 8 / 14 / 18.3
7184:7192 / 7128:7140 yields 13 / 20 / 14.9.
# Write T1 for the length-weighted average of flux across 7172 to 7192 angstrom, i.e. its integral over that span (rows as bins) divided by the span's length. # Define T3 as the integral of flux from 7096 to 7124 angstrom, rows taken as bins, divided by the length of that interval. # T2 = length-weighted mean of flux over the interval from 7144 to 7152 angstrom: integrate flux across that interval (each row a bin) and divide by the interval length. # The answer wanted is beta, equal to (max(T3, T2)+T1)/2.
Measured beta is 16.7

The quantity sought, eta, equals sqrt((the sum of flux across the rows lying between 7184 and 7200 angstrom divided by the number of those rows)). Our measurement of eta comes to 4.52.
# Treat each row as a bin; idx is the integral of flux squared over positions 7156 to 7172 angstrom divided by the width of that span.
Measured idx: 338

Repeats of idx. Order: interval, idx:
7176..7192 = 348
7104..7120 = 225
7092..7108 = 231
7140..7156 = 237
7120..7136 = 209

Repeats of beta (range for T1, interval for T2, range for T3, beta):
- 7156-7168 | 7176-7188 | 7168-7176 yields 18.1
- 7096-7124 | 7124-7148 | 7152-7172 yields 16.4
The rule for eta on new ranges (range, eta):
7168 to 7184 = 4.17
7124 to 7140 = 3.81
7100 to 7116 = 3.89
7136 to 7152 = 3.90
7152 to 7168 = 4.18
